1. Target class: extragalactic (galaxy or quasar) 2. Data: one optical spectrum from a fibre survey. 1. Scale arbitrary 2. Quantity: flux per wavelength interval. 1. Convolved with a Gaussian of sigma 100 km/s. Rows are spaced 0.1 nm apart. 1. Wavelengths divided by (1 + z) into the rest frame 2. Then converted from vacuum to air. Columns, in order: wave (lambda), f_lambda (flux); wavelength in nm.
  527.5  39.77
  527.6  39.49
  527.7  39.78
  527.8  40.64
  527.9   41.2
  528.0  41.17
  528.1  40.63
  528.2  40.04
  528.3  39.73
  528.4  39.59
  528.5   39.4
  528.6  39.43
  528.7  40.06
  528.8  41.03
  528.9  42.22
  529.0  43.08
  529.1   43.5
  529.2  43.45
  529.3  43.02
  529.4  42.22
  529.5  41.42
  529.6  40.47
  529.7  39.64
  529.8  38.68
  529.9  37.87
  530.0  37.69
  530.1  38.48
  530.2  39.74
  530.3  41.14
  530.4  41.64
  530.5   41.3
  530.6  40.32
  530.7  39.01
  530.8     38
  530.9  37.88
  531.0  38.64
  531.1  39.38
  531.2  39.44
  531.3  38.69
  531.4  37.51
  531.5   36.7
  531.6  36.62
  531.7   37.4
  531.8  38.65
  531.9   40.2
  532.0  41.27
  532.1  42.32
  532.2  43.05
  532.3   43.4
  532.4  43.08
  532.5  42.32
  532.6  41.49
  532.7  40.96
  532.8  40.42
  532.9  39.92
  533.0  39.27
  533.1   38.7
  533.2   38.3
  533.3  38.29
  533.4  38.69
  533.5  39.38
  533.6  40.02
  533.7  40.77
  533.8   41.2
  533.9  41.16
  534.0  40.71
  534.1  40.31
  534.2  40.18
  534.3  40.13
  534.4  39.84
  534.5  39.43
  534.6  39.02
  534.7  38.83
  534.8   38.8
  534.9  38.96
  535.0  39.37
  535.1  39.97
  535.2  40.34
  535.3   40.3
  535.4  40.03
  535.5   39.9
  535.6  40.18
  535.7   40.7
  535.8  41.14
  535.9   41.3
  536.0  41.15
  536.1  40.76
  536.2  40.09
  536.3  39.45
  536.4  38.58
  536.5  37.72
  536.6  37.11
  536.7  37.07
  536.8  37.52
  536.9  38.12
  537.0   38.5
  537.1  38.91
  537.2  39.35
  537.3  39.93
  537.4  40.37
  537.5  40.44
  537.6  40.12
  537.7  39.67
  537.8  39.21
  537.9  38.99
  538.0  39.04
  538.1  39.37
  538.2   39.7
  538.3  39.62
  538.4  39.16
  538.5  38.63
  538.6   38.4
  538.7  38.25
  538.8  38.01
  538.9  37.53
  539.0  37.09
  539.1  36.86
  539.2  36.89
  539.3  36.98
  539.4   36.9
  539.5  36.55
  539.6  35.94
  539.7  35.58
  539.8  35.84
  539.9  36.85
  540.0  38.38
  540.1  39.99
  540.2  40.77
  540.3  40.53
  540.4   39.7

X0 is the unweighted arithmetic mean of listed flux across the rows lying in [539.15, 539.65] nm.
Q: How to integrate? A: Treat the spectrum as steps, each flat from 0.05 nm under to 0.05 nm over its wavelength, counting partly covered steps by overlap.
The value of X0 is 36.7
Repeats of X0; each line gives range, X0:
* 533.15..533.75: 39.2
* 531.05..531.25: 39.4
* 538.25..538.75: 38.8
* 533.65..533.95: 41.0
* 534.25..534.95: 39.3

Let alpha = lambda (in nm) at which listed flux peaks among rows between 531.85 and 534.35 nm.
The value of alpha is 532.3 nm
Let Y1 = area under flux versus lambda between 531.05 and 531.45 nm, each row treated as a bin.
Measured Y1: 15.5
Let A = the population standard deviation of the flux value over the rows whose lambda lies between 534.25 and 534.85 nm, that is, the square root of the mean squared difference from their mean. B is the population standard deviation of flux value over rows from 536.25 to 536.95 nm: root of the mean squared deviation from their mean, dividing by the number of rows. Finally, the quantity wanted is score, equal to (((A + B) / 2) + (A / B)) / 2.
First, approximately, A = 0.51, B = 0.79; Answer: 0.64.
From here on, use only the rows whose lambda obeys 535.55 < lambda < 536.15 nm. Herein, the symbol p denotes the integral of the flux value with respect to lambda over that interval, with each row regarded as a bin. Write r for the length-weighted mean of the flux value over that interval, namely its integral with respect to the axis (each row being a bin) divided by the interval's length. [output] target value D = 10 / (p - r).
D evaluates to -0.61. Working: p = 24.5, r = 40.9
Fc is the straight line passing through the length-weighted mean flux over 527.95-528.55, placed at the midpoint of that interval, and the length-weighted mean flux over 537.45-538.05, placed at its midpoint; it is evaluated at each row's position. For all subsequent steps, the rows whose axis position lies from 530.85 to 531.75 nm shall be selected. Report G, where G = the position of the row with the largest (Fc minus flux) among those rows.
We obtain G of 531.6 nm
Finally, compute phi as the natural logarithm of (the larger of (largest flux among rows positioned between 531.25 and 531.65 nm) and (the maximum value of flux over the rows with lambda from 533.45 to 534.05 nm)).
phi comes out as 3.72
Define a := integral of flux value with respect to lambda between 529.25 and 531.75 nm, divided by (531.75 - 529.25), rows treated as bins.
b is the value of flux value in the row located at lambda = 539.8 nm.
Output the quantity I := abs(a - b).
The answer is 3.5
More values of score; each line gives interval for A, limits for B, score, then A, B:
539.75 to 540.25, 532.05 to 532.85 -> 1.63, 1.85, 1.01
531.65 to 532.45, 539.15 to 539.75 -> 2.62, 2.09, 0.53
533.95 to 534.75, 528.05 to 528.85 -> 0.85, 0.62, 0.55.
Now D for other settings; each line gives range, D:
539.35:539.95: -0.69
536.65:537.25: -0.65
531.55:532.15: -0.63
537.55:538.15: -0.63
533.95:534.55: -0.62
